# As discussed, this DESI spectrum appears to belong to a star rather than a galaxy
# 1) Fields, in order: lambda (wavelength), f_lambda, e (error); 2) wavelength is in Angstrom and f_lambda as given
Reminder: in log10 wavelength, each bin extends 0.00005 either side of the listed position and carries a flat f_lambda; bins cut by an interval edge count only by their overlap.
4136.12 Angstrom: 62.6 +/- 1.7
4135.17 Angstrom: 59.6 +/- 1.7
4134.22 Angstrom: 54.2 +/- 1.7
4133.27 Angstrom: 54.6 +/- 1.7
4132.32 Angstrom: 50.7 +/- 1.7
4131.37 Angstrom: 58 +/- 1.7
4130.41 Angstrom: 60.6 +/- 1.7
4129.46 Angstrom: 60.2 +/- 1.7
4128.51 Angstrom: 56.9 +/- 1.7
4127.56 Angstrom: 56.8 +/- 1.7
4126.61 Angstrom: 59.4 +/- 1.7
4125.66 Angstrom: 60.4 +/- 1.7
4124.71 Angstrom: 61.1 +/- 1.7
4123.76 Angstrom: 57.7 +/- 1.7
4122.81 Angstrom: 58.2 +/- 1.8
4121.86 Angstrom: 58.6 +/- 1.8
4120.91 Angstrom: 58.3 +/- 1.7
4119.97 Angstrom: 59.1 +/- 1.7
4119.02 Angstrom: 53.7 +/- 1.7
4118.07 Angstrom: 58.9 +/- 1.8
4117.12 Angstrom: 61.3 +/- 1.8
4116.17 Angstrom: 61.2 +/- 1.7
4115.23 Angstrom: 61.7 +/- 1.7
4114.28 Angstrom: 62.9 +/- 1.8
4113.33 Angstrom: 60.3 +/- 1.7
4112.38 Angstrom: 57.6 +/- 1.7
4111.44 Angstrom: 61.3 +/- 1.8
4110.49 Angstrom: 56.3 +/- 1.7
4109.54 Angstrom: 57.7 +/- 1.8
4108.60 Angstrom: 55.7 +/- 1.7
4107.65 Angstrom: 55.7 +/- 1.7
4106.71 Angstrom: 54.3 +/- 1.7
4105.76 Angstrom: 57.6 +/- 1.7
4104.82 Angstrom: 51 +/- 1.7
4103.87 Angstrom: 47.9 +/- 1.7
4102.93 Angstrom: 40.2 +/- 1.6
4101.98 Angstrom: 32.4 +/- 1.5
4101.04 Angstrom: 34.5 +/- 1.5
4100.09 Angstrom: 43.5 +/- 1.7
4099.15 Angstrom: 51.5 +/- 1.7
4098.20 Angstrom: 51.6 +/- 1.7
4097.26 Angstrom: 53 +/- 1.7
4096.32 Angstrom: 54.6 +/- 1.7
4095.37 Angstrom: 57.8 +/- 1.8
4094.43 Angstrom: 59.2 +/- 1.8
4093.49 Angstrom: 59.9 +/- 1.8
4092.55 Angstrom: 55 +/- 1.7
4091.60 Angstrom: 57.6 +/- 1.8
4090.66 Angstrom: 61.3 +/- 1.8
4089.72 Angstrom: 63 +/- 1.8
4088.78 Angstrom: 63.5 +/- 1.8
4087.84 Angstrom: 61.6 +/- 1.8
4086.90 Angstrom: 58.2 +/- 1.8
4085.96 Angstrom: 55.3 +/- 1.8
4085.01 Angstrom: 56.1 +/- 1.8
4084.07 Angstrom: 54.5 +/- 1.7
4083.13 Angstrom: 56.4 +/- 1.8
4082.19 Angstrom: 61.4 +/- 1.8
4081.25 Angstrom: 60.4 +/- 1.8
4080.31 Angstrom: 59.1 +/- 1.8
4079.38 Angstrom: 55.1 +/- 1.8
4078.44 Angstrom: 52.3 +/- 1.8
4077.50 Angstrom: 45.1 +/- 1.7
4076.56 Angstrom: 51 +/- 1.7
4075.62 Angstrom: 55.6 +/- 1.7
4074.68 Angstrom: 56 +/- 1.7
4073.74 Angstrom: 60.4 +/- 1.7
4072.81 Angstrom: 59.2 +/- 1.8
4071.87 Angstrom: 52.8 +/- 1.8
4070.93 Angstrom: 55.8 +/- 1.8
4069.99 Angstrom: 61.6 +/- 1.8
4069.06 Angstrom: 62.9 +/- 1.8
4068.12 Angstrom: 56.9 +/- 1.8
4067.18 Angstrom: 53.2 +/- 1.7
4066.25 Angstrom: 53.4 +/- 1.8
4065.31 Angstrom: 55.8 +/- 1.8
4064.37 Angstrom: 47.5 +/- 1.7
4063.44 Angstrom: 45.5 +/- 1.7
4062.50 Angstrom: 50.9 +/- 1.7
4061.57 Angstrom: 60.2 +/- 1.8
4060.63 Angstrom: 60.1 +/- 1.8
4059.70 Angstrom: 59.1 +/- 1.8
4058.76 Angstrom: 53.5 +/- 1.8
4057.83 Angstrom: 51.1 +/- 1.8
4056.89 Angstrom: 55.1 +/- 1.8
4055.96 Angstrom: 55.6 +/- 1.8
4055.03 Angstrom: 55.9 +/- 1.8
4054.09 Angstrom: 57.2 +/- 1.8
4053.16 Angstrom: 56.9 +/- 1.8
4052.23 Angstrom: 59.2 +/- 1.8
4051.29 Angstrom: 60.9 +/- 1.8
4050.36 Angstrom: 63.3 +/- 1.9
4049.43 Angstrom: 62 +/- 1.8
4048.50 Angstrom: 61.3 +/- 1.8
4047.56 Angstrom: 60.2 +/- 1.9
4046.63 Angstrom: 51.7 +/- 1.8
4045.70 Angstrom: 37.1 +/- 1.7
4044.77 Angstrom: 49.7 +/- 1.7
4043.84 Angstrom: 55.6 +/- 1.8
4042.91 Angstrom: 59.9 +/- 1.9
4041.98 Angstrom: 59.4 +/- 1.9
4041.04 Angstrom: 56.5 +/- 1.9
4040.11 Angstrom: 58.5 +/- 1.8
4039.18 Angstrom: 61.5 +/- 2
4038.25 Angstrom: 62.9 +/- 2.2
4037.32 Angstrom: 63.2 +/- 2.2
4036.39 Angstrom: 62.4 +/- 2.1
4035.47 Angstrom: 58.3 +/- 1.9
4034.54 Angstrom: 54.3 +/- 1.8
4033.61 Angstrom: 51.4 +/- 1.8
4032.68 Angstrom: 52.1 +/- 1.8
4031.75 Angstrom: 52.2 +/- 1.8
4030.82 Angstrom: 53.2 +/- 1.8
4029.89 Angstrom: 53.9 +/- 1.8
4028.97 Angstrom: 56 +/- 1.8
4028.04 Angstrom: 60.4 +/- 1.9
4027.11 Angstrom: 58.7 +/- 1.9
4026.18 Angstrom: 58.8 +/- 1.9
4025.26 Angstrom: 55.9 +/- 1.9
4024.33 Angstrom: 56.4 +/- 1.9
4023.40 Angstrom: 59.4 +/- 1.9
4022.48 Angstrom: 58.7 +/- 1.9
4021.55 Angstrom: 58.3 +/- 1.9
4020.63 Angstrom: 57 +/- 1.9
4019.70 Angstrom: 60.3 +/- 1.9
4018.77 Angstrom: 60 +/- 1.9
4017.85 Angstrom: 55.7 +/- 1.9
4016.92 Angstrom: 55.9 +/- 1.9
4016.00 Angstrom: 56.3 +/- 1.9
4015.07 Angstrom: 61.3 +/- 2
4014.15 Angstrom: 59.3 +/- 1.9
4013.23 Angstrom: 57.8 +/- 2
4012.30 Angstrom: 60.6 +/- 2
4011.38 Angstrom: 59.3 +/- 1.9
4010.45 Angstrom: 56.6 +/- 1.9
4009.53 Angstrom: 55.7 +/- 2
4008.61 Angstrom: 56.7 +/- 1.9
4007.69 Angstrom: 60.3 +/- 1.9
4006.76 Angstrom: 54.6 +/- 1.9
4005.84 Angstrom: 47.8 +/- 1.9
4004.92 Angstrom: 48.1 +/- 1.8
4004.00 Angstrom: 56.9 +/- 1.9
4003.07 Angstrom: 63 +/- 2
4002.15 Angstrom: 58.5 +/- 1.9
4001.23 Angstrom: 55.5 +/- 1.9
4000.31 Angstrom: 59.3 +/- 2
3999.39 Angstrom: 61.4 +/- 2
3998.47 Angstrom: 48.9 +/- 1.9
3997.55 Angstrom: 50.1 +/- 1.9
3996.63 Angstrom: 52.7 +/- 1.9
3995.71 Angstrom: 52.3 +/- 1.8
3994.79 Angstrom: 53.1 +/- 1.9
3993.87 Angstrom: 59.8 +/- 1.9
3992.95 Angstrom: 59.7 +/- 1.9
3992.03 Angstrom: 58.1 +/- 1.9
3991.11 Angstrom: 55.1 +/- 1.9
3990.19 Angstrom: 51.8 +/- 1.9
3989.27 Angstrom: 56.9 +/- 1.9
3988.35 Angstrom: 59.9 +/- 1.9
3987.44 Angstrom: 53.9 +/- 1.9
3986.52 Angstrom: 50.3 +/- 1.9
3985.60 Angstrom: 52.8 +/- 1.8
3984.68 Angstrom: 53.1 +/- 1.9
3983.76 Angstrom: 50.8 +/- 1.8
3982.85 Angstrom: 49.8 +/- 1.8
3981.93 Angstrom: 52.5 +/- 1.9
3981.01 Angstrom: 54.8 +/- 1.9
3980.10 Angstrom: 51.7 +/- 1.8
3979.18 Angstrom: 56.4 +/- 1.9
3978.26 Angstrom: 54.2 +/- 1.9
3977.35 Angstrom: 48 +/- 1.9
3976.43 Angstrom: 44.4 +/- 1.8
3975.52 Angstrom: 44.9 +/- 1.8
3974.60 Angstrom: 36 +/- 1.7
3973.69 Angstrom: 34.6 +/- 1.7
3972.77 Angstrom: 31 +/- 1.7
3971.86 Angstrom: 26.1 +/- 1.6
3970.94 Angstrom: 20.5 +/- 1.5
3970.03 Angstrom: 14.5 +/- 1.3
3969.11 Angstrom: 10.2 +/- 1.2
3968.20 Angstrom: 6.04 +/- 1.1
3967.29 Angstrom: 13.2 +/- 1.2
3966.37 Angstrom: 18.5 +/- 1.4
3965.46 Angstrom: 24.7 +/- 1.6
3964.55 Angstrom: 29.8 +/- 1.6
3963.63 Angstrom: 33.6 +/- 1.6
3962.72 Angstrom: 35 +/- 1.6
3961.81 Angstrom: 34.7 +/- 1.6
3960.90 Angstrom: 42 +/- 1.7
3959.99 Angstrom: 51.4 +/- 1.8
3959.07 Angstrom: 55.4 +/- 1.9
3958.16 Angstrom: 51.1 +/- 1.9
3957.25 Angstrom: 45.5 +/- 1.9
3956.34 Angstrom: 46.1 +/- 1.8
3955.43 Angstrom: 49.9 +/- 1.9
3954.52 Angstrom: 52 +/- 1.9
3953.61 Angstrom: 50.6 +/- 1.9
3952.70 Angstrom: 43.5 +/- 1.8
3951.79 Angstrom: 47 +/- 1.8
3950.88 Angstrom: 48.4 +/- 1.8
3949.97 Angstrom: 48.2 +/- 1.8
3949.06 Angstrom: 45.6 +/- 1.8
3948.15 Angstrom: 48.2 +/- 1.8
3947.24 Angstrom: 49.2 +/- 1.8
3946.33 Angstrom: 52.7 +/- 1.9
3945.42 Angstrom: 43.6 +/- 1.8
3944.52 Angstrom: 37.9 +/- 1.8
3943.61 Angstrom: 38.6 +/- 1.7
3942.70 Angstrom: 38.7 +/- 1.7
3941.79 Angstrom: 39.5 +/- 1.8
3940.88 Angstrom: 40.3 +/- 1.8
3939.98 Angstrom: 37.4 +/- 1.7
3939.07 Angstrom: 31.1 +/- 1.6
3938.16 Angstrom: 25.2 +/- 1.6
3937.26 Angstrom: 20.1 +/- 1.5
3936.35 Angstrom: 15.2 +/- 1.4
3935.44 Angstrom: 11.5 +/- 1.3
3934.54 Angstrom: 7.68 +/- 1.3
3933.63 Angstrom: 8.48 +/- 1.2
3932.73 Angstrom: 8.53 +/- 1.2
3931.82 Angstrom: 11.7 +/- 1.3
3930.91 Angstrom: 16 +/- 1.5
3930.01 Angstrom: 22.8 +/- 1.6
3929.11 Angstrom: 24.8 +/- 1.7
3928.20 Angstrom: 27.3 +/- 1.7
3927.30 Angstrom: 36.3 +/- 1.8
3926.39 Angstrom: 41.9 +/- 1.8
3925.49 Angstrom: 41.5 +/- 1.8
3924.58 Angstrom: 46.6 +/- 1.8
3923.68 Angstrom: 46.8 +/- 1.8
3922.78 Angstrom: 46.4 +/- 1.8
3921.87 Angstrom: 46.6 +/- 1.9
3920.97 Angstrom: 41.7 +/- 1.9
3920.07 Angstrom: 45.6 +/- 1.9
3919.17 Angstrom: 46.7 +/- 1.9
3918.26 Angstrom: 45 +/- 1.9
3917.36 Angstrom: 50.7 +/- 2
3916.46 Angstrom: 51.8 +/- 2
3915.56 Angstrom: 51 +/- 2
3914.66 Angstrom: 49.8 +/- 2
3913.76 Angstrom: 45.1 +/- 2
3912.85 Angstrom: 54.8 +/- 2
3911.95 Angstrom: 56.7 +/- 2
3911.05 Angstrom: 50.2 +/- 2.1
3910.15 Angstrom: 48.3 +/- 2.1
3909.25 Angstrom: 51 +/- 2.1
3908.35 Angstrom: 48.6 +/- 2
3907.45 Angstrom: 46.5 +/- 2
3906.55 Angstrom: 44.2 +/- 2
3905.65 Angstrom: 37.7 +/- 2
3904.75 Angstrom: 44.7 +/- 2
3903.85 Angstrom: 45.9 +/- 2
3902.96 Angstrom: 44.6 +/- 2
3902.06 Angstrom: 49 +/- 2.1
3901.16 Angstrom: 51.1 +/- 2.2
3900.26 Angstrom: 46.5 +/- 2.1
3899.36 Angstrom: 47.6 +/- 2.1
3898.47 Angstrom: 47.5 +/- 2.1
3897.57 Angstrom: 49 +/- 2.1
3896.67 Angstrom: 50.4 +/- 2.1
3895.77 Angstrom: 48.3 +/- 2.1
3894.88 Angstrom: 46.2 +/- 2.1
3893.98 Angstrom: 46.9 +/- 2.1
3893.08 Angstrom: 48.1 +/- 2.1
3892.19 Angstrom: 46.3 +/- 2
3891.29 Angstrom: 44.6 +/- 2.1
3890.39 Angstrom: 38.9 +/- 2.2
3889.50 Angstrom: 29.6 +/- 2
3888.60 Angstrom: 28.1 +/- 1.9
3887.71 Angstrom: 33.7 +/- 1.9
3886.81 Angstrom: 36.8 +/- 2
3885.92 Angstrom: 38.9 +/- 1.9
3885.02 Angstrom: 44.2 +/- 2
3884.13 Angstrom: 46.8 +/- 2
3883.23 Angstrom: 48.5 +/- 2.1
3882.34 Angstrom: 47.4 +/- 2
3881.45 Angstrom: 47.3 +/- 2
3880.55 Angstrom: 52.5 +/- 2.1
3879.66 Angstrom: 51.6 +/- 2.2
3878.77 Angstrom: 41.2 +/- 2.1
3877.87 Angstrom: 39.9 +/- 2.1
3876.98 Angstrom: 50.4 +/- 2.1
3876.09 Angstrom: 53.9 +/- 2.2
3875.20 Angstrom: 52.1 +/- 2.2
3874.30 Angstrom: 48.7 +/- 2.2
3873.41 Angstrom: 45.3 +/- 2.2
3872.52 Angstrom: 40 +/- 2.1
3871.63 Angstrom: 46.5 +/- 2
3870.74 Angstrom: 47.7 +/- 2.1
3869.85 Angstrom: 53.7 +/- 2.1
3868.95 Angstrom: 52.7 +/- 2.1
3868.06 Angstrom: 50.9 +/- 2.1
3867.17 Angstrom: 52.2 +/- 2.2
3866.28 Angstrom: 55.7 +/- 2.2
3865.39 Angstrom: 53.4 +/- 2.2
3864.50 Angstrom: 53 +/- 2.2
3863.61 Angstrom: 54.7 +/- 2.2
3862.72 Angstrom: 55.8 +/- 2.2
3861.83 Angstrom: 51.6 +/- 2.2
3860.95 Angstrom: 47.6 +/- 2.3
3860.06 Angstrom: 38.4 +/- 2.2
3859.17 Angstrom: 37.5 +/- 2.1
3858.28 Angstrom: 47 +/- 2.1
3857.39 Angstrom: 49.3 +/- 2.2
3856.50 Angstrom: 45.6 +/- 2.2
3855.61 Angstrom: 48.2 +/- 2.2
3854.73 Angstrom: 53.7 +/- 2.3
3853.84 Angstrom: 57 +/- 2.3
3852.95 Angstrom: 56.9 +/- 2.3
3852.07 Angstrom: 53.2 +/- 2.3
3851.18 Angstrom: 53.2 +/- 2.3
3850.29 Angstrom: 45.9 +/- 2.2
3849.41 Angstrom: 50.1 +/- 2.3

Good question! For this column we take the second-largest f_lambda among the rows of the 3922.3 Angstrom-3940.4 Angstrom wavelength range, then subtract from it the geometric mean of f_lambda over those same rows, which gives 24.2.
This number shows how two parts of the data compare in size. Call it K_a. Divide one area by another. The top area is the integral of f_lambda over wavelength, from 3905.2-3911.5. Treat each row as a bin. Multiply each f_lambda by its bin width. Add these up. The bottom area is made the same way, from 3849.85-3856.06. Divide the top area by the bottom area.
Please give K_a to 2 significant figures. 0.90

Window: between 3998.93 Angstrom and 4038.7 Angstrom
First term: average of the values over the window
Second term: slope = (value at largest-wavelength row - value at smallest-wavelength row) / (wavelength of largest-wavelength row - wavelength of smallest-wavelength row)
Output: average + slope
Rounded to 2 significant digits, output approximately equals 57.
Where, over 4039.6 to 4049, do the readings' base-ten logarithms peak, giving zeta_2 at 4048.50 Angstrom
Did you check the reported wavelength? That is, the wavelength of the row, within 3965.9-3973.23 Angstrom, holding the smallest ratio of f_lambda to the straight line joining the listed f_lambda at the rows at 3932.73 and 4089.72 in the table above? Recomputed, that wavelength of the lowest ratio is 3968.20 Angstrom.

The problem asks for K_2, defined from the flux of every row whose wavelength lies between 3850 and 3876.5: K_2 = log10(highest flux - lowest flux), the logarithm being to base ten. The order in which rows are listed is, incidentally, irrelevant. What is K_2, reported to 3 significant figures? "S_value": 1.29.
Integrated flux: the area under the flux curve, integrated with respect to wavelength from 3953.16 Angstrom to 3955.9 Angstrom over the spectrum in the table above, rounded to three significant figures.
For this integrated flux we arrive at 139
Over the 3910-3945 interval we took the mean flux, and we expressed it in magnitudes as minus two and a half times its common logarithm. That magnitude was -3.89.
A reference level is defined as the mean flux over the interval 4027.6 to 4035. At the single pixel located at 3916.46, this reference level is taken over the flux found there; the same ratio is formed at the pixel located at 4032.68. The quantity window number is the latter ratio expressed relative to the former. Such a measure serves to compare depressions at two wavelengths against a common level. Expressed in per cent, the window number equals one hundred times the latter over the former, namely 99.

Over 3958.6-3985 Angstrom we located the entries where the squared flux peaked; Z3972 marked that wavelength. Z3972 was 3979.18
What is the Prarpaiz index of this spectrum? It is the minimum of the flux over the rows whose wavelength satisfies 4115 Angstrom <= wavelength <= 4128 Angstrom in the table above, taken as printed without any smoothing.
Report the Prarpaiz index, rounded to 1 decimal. 53.7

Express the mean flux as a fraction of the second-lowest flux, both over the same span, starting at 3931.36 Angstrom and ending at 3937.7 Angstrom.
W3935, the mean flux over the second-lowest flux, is 1.40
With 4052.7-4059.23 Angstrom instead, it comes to 1.03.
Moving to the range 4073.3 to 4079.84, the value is 1.05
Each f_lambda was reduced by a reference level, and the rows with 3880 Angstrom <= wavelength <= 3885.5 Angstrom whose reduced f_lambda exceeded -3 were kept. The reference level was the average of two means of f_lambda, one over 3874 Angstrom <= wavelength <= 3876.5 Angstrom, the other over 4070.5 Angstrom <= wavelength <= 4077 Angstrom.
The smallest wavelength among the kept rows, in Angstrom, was 3880.55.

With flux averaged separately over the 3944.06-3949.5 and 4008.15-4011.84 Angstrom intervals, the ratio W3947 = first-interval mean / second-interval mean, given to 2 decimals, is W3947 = 0.81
